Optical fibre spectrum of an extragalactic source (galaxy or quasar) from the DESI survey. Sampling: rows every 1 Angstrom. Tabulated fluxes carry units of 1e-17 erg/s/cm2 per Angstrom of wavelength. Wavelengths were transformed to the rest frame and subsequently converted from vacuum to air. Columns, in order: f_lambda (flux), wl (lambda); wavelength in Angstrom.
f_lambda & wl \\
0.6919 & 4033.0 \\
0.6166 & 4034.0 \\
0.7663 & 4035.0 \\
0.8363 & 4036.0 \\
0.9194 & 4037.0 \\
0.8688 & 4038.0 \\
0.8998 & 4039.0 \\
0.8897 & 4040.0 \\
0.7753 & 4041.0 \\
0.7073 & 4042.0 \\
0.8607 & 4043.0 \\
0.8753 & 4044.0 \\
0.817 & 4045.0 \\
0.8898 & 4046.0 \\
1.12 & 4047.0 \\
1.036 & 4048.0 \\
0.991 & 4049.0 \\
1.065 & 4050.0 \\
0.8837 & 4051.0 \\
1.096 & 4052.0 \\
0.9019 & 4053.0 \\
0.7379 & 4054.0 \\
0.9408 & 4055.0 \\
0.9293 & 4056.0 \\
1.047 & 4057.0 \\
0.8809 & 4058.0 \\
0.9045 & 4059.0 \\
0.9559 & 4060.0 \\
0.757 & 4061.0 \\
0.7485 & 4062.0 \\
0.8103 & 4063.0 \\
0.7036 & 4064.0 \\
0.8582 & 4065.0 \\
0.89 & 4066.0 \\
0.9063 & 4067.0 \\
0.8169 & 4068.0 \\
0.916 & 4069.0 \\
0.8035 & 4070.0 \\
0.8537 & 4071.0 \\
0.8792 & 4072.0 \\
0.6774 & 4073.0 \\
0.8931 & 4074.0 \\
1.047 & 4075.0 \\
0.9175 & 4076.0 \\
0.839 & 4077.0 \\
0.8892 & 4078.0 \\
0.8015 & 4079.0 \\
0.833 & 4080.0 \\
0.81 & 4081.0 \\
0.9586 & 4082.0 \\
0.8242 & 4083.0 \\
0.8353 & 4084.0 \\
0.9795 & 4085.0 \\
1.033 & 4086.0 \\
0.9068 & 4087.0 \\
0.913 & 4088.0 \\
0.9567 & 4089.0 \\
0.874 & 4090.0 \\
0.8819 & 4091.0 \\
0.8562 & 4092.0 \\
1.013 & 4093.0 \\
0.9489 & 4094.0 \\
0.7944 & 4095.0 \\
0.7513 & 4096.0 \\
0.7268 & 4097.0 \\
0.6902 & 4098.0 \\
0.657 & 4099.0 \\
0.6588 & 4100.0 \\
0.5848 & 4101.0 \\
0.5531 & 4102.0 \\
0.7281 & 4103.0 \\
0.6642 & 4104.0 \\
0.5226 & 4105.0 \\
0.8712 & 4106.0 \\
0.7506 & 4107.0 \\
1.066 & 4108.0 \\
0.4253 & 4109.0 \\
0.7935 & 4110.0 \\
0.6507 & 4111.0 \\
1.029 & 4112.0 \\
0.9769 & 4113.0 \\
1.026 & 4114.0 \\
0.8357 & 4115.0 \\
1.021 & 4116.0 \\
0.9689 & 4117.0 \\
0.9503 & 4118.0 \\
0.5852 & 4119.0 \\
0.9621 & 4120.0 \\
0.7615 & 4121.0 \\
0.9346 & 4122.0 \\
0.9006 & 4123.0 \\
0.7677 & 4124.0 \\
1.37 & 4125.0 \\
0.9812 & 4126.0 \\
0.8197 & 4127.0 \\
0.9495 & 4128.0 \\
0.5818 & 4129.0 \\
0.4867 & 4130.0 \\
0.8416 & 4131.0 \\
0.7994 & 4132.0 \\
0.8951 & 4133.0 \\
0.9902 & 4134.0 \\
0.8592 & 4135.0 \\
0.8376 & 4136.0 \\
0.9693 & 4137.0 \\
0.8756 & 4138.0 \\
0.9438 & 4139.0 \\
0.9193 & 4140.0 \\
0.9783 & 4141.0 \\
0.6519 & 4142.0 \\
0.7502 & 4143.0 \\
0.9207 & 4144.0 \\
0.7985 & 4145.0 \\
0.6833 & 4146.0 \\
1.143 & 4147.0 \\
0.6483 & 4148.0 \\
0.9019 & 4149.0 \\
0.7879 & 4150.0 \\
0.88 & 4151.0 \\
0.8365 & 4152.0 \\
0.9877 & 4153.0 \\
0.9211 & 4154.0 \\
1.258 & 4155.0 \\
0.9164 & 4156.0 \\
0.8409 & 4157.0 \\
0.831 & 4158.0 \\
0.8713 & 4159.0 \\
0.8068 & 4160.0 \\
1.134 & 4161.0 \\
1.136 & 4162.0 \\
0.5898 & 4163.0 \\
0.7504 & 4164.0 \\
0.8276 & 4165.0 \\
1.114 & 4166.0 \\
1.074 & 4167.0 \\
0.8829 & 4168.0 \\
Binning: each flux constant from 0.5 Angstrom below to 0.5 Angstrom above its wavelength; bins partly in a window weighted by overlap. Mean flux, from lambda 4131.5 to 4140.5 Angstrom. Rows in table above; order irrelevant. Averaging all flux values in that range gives 0.90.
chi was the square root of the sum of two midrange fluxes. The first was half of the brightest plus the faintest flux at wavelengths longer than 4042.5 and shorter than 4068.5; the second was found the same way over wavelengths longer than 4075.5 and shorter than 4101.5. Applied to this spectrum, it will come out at 1.31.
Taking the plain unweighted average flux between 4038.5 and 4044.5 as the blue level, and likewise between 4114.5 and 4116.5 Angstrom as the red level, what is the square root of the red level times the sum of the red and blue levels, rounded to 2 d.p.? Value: 1.28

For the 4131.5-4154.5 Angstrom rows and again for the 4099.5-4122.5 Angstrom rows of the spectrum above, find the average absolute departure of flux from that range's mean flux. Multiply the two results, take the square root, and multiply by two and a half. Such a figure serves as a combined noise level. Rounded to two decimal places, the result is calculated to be 0.30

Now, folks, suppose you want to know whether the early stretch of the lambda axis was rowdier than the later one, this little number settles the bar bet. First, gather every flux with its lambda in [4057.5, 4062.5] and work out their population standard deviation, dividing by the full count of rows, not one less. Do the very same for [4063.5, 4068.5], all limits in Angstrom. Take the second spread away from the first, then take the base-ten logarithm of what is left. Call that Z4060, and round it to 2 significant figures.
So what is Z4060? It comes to -2.0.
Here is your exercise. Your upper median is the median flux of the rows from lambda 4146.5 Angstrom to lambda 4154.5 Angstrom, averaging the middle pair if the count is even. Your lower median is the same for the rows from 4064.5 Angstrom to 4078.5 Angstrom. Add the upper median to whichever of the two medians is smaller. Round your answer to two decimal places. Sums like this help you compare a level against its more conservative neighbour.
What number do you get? 1.78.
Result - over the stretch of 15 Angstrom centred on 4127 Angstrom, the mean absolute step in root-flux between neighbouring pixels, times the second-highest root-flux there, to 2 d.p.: 0.11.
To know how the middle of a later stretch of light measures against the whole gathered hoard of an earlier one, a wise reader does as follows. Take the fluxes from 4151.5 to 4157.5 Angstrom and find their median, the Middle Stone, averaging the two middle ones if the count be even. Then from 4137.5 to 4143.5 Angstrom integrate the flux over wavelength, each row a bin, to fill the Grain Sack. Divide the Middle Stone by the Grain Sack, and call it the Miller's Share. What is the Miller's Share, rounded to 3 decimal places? 0.179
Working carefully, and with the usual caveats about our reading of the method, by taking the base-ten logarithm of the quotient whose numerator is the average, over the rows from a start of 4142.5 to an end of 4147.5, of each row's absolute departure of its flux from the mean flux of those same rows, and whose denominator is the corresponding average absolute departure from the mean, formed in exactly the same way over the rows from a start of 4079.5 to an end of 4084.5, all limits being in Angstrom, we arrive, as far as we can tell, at 0.51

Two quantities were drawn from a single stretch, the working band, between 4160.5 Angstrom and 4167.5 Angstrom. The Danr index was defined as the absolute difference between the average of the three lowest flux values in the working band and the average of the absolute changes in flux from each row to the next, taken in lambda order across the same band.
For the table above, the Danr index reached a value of 0.54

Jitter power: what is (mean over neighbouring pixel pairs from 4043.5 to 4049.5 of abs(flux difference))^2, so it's 0.010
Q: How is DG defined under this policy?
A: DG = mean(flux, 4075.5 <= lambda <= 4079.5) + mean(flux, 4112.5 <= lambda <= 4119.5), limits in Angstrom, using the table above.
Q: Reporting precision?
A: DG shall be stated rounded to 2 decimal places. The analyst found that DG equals 1.77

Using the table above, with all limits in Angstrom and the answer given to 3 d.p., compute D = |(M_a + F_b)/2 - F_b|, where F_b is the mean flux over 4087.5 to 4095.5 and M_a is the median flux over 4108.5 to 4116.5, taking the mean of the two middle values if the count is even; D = 0.001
